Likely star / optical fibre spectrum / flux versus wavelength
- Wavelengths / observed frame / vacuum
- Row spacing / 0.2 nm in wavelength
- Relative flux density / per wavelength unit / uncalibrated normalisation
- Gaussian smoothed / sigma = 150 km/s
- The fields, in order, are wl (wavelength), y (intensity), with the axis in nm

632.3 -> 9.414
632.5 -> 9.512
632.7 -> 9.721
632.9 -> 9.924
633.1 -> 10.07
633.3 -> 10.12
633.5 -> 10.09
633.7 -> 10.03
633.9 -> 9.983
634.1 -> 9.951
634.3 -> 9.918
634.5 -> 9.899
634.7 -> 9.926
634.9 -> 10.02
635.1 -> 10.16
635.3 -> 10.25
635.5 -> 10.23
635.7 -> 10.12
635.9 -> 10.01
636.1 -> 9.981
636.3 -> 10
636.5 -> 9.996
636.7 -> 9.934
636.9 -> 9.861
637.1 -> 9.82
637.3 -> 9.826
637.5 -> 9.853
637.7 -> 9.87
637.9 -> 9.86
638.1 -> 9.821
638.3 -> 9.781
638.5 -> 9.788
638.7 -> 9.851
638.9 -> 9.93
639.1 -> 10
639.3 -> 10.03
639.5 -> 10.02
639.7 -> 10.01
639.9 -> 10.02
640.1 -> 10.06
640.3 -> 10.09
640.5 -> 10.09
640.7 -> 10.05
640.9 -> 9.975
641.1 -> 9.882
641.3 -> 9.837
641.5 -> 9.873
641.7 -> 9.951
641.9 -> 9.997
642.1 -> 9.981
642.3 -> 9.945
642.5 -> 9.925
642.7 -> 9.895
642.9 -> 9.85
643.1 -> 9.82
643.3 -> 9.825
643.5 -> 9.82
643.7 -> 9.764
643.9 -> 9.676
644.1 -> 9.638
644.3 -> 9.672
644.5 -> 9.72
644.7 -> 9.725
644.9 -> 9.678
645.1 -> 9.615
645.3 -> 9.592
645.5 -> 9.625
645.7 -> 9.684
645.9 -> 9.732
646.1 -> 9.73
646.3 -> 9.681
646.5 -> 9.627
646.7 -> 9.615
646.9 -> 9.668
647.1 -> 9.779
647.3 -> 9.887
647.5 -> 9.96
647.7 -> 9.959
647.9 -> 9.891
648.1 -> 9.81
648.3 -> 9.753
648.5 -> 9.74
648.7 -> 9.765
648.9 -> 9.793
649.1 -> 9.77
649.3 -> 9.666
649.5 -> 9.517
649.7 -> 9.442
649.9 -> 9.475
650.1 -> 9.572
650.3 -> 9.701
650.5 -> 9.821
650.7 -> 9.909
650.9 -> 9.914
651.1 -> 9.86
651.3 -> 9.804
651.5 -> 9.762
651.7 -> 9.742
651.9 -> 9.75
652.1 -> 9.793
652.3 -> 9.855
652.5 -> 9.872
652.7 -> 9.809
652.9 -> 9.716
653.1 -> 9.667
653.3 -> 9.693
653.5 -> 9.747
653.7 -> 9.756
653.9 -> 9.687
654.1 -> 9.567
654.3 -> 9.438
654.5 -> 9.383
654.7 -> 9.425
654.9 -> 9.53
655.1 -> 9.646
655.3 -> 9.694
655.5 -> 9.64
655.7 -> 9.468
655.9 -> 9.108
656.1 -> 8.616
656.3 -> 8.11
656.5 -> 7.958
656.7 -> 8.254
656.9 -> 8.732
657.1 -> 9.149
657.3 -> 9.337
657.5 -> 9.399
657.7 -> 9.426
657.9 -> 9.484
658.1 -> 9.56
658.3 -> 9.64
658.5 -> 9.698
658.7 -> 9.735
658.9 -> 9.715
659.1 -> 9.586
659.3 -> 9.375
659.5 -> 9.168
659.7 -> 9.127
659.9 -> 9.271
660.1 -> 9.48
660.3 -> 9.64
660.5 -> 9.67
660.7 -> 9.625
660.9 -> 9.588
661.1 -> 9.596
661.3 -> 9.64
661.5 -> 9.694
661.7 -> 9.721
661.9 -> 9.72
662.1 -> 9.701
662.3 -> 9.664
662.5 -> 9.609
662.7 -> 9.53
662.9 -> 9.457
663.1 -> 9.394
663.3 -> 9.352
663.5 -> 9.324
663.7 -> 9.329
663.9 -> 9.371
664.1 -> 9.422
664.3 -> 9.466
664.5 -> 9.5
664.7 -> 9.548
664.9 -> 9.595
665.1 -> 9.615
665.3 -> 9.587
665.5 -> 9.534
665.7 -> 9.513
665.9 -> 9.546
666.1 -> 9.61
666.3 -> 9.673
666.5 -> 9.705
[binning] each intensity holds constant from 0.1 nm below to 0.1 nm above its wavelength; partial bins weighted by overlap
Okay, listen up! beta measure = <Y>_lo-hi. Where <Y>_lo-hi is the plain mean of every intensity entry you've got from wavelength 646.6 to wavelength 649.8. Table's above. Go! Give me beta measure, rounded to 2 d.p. 9.75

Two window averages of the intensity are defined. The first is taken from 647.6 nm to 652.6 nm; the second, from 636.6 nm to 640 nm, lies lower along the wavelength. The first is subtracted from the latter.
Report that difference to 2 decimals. 0.14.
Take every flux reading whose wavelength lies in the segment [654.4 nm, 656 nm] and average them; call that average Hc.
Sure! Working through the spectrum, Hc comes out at 9.5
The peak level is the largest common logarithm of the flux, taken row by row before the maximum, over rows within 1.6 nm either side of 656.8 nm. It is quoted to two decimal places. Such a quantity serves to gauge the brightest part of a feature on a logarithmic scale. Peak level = 0.99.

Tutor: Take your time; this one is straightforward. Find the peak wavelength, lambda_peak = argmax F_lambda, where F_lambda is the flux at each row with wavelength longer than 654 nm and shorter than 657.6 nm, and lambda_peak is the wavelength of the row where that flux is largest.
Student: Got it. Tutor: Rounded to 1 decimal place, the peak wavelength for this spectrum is 655.3 nm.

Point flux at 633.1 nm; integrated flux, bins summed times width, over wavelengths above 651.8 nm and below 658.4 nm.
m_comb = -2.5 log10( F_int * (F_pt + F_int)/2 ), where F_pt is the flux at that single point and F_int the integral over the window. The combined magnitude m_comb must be -8.4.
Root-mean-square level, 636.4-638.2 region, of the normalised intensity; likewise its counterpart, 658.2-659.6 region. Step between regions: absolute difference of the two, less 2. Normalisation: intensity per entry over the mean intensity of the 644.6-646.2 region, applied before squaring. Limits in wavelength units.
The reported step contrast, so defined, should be -1.97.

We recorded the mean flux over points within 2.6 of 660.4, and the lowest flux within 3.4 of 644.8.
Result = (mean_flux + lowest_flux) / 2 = 9.58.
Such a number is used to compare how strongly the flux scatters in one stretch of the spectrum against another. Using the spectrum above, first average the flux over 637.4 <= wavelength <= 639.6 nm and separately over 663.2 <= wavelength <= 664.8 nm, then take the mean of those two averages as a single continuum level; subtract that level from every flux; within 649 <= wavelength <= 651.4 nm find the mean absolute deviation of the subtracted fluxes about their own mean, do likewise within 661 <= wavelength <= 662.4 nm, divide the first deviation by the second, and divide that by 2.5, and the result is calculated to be 1.5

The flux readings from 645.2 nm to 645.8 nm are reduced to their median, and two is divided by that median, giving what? 0.208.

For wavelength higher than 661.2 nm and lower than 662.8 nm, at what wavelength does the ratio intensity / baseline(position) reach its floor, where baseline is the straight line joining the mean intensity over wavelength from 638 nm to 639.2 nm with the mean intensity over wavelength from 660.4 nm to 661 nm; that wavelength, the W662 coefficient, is 662.7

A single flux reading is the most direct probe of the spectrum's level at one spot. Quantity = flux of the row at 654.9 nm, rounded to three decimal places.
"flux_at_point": 9.530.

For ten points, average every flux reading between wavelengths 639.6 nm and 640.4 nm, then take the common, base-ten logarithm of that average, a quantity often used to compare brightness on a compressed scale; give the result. 1.00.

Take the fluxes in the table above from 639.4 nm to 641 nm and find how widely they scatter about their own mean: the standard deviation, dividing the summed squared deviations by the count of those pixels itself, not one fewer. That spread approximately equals 0.04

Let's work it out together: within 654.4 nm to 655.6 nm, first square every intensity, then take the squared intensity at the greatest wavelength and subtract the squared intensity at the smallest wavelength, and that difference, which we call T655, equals 5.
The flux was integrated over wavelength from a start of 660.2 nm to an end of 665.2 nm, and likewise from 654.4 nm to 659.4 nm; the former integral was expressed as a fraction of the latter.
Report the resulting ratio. 1.03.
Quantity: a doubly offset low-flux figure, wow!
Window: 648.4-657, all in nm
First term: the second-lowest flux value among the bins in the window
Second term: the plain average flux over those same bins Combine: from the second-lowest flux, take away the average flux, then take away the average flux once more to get -10.92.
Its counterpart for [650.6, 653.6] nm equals -9.89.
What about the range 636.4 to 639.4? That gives -9.97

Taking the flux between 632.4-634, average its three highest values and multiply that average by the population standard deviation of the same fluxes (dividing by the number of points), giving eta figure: 2.0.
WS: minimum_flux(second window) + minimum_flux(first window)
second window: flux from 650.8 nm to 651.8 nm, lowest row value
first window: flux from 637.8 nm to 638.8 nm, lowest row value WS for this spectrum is 19.52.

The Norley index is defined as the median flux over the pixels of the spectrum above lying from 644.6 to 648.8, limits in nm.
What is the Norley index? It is 9.7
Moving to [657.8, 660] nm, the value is 9.6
